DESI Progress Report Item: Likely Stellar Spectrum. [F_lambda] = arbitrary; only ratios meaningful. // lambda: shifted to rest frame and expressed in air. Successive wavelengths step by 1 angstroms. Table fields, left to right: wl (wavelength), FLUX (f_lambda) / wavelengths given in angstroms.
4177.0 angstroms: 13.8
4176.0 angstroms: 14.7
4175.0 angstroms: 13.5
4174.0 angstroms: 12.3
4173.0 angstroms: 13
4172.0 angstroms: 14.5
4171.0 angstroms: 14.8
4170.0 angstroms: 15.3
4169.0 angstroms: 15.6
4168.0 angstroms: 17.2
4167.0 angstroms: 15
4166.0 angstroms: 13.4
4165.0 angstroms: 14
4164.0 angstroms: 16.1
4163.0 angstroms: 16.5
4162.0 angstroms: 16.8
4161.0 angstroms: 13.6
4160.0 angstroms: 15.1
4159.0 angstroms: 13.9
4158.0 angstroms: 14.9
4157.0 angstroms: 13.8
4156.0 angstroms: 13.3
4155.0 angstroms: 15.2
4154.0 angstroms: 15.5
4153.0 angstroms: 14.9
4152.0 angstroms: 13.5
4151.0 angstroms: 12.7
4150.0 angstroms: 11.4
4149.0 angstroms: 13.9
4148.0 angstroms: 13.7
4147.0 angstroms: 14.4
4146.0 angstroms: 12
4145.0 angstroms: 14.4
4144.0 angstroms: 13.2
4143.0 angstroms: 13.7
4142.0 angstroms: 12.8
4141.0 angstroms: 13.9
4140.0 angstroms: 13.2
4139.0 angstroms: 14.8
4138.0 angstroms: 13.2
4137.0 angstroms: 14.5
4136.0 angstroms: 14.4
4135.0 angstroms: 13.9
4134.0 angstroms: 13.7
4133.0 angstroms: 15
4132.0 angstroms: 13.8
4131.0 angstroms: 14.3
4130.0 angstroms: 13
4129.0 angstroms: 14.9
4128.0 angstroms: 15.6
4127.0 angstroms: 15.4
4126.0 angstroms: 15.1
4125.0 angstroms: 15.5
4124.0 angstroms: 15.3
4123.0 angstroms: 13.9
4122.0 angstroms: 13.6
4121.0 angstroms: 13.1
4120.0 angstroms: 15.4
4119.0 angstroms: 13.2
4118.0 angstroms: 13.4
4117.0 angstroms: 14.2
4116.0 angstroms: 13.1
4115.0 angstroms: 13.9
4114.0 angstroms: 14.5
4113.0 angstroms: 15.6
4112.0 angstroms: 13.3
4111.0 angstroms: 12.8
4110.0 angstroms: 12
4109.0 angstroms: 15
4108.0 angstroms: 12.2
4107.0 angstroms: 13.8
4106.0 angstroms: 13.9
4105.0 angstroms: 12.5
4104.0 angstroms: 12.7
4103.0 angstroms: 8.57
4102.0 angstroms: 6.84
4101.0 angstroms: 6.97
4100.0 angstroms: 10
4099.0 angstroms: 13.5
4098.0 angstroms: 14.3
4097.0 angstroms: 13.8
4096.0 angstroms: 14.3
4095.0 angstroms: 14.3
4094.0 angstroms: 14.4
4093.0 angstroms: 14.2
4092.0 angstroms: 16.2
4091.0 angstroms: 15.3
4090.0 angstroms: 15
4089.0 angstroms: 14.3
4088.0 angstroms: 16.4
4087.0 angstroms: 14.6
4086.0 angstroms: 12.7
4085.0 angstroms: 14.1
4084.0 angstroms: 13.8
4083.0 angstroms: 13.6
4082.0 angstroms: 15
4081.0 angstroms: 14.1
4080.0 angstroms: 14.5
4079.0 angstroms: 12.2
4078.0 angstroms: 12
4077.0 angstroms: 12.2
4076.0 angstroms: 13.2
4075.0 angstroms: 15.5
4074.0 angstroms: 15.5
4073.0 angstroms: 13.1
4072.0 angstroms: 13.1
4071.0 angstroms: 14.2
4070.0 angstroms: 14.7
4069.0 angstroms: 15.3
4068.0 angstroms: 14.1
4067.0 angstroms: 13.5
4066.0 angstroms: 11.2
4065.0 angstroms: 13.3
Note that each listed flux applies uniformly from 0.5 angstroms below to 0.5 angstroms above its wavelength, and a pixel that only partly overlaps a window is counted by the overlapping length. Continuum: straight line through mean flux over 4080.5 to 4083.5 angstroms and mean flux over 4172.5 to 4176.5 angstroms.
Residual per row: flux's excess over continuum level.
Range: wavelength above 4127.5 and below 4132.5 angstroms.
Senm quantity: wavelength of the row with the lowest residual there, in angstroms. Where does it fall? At 4130.0 angstroms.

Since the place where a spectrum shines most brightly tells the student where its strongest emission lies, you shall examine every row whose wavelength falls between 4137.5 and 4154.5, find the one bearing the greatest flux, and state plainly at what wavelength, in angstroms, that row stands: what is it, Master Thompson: 4154.0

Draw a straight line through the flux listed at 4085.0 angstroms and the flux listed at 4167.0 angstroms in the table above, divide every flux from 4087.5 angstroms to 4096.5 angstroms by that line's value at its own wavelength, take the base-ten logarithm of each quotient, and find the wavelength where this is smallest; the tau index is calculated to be 4093.0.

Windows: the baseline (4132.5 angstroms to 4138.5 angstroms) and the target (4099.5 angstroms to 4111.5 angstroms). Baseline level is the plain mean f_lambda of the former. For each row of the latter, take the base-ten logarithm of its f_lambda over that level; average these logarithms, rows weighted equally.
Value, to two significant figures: -0.10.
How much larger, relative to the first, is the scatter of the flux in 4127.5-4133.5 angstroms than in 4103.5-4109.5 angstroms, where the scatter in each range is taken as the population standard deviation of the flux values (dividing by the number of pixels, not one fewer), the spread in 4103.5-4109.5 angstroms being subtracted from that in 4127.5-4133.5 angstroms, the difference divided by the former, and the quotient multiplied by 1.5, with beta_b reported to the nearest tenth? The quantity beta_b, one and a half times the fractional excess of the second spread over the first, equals -0.2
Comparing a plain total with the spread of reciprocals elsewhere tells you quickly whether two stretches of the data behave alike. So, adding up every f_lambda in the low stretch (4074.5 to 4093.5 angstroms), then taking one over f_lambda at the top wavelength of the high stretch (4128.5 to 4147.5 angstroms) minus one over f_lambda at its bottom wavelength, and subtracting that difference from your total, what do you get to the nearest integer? 269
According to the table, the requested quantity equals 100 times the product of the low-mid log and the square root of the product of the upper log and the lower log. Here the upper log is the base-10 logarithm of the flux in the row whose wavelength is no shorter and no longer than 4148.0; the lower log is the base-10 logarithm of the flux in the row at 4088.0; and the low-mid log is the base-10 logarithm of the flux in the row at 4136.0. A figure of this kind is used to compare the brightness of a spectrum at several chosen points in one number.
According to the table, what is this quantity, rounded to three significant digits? 136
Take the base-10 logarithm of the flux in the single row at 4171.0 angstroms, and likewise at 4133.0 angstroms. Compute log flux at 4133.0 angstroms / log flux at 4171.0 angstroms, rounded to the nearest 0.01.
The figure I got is 1.00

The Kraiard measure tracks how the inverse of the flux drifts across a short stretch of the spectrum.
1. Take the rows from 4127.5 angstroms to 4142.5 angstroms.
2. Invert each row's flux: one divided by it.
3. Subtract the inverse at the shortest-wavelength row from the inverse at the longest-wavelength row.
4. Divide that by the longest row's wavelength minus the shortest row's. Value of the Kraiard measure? 0.0010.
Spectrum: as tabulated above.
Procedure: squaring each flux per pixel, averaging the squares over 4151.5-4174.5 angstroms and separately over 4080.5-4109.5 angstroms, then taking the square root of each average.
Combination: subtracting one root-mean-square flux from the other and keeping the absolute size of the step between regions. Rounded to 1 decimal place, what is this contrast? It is 1.2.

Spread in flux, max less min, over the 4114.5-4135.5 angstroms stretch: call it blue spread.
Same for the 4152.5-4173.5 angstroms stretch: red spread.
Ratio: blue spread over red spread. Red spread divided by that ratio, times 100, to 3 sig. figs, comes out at 678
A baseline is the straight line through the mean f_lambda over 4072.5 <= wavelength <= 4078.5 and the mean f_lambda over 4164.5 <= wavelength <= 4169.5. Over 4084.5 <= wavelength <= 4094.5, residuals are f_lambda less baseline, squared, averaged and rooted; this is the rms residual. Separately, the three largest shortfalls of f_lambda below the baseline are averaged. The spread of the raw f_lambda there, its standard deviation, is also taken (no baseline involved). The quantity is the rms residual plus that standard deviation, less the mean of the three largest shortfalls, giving 2.3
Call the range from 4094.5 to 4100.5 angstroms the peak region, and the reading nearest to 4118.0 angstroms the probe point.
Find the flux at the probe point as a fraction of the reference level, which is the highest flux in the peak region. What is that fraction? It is 0.937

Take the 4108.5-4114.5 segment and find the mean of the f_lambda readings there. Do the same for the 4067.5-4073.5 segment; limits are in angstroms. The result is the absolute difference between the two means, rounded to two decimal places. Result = 0.22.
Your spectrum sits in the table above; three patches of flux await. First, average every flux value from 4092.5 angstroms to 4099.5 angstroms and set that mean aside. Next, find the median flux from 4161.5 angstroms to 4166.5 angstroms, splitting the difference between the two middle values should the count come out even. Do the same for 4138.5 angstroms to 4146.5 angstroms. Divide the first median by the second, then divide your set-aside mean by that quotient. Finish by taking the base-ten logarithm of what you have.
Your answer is 1.07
